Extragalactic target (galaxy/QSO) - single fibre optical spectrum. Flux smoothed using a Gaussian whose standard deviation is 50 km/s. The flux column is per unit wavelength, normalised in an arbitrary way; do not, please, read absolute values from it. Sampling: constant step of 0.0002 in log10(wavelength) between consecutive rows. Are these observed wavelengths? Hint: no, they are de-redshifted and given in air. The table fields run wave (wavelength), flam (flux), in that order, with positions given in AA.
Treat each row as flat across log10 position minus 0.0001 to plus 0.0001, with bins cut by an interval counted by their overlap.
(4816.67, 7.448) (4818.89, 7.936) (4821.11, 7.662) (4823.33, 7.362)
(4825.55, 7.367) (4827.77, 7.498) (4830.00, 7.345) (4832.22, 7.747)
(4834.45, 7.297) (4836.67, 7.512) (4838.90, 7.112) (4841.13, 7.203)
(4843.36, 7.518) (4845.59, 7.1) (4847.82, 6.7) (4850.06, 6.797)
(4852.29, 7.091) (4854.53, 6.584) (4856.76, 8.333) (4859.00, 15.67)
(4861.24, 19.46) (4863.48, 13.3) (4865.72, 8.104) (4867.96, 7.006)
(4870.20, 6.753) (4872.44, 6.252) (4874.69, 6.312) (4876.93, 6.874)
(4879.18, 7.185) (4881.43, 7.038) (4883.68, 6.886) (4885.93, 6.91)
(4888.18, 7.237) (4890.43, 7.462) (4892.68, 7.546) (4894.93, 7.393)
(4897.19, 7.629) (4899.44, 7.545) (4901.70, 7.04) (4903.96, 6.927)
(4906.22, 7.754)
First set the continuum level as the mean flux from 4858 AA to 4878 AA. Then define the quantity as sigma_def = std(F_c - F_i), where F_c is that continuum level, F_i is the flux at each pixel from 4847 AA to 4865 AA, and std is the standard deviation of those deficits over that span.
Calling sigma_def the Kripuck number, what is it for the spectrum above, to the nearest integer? 5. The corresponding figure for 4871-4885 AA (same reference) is 0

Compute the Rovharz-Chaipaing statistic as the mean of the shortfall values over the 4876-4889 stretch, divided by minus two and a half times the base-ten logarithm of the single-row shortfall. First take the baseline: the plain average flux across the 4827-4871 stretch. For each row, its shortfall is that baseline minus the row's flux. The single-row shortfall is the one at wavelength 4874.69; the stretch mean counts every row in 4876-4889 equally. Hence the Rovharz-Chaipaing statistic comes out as -1.8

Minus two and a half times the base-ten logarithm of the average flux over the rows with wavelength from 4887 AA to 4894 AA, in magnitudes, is -2.18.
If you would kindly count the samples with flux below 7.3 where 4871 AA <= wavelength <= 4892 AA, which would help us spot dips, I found 8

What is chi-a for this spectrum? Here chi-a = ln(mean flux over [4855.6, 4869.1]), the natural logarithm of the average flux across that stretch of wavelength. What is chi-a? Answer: 2.48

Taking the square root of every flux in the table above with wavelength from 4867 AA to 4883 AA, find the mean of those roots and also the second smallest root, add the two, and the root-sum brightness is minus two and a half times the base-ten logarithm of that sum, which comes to -1.77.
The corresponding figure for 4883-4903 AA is -1.82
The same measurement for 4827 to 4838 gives -1.84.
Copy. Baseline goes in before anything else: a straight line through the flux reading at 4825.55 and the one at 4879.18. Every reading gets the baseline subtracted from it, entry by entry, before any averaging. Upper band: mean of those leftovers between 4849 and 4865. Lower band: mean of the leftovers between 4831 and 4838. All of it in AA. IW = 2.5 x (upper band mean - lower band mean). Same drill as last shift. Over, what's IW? 9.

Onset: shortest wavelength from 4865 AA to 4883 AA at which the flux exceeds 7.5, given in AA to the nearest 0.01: 4865.72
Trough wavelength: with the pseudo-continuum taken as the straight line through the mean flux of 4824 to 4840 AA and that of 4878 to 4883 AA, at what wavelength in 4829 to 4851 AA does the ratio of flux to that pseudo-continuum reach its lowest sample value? 4847.82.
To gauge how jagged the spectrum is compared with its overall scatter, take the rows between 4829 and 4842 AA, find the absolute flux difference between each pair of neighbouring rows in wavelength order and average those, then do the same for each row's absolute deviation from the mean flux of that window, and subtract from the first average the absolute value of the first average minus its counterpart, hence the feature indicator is 0.17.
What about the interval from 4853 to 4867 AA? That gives 4.23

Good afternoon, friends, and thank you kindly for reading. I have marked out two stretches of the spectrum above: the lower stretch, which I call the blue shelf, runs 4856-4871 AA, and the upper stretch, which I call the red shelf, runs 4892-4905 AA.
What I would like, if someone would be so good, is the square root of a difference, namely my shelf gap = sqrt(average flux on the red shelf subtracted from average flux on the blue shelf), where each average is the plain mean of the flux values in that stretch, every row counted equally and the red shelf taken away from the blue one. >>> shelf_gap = 2.0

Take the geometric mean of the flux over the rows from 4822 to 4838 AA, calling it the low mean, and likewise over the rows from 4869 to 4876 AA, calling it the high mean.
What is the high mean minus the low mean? -1.0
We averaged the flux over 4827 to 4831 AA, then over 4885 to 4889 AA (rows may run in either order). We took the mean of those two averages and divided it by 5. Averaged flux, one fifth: 1.4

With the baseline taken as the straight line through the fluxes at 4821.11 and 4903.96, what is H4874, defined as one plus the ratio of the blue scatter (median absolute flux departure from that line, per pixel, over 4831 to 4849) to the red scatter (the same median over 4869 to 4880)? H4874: 1.6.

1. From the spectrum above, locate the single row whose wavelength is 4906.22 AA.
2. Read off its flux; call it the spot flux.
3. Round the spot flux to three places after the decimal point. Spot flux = 7.754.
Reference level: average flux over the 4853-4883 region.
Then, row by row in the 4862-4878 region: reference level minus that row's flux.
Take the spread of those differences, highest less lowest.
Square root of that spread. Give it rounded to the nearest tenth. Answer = 2.7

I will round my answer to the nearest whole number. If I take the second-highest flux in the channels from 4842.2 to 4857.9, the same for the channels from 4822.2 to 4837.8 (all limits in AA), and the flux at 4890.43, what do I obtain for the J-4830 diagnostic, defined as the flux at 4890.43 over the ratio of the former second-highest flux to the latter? 7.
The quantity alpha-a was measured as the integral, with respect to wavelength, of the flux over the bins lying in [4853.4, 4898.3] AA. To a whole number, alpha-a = 381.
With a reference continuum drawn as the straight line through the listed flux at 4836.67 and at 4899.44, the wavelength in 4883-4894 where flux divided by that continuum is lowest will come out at 4883.68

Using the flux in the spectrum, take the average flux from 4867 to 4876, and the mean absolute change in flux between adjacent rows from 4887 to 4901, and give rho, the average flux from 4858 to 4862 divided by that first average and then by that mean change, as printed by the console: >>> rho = 17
